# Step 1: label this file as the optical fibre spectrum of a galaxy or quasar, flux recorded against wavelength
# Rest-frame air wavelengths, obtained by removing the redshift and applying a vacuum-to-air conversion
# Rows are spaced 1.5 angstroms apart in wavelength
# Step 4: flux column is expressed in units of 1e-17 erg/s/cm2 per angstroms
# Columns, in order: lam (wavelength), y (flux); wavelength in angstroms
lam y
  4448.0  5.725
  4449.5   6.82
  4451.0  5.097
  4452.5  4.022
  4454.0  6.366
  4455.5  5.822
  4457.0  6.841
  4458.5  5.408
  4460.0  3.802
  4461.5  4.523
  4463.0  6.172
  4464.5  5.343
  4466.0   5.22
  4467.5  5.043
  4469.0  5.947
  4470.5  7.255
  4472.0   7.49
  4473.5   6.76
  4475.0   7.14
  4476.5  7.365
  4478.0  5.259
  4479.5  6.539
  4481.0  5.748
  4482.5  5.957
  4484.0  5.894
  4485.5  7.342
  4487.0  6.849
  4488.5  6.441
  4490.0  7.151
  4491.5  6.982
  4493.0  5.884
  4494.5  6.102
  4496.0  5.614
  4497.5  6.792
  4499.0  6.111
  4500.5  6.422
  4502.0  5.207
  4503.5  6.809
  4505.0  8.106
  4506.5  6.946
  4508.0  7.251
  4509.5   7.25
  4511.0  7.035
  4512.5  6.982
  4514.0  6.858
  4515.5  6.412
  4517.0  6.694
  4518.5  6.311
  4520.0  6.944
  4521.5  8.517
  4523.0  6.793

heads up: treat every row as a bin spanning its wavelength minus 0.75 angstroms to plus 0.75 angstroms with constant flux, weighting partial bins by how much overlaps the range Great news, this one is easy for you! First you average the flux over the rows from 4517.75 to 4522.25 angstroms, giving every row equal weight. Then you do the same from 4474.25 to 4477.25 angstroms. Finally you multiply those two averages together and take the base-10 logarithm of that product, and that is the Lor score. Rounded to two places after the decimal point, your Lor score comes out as 1.72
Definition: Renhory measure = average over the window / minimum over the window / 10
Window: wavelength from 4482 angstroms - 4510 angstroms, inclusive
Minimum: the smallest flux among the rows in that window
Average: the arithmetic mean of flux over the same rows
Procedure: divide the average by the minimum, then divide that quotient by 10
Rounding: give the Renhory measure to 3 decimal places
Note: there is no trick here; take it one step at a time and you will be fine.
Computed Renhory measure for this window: 0.126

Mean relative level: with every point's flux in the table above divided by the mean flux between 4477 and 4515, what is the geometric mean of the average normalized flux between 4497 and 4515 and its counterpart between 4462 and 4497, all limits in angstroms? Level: 1.00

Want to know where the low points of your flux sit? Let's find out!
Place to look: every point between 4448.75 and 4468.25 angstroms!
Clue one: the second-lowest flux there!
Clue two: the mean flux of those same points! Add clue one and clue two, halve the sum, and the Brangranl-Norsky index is 4.7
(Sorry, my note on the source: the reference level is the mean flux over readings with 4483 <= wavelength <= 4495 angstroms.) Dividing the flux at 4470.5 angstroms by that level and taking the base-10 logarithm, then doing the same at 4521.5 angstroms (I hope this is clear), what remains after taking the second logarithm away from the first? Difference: -0.07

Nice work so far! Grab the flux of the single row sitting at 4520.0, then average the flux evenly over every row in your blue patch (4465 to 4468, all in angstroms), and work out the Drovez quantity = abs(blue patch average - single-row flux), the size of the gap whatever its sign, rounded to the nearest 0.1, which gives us 1.8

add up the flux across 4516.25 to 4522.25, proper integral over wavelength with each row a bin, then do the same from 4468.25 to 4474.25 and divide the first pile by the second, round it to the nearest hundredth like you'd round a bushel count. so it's 1.04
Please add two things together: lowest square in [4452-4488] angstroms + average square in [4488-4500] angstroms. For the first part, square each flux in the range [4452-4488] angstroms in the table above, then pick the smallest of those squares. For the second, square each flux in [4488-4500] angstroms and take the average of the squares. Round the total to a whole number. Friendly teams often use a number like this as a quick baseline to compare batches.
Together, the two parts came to 55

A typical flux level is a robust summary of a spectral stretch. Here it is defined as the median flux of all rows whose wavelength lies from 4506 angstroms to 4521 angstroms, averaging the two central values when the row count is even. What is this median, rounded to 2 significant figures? 6.9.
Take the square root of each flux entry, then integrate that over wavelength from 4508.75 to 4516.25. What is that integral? 19.7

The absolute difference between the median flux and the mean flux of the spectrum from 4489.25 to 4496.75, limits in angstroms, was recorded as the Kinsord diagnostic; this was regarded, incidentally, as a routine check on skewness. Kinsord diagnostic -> 0.24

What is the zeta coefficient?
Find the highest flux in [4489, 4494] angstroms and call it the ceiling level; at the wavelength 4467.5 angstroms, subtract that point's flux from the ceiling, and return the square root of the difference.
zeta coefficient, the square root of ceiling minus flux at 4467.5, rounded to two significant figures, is 1.5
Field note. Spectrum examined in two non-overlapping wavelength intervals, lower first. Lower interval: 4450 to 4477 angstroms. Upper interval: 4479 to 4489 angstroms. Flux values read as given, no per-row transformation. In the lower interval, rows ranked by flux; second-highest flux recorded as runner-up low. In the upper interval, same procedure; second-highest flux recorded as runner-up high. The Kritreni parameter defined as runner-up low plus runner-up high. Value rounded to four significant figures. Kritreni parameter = 14.21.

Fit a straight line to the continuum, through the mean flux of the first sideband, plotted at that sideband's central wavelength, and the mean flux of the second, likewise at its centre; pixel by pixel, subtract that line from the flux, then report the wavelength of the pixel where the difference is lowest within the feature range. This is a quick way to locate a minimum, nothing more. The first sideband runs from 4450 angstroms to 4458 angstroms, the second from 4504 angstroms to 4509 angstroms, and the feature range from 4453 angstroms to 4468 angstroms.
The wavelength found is 4460.0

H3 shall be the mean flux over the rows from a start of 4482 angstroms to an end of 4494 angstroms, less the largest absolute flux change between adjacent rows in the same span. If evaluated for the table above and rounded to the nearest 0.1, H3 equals 5.1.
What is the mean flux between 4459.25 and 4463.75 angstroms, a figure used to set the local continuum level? 4.8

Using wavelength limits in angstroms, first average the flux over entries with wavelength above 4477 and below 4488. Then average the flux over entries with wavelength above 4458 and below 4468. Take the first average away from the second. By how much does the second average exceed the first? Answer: -1.2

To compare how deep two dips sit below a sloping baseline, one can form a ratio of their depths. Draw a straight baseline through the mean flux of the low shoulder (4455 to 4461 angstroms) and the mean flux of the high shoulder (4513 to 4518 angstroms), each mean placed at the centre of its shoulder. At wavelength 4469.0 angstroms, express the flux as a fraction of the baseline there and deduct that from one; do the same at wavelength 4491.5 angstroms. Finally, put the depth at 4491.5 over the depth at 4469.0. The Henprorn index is 3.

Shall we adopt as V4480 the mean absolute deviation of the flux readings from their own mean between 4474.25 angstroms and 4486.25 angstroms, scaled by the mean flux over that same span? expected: 0.11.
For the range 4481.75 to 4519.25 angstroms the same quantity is 0.08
